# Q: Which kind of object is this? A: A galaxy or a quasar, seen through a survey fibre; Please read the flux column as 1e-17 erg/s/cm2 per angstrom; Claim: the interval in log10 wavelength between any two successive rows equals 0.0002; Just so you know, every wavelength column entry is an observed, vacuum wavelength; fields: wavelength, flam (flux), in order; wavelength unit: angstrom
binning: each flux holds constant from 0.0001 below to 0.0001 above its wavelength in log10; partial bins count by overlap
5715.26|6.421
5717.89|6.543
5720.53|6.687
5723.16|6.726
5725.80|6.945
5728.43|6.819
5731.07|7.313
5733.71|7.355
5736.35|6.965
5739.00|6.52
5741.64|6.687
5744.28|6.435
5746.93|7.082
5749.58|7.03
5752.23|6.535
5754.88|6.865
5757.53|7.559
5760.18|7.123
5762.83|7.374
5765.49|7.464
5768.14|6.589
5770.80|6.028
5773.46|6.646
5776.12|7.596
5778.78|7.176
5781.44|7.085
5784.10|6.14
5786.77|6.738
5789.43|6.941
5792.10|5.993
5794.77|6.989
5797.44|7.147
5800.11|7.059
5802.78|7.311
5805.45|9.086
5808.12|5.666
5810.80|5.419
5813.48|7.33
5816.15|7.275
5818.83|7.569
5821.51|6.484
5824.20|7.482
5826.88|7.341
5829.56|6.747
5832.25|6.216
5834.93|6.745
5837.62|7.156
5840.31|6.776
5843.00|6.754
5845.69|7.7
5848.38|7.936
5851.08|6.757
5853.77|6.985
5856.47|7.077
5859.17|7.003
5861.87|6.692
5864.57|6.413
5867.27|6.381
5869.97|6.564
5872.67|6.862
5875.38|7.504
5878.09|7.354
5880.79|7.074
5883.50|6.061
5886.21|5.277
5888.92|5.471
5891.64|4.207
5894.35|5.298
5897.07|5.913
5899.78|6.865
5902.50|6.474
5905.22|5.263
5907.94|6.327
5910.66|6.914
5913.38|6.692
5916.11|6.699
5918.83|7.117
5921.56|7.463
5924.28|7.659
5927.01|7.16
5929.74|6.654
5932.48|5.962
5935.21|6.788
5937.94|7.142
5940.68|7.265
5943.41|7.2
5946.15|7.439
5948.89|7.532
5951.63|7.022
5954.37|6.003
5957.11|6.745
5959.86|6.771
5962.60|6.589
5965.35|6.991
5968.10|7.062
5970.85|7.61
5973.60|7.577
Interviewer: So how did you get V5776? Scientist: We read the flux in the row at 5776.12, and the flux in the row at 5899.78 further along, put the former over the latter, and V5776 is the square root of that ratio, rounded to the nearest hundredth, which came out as 1.05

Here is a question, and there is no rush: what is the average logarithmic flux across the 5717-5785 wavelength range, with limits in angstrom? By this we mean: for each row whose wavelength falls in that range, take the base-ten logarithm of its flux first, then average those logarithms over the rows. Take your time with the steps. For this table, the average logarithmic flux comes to 0.838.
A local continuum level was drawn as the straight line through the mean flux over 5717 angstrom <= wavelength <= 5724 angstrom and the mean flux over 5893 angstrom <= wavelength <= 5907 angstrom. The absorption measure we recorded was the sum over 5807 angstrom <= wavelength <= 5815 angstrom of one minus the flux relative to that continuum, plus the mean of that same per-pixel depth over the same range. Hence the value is 0.1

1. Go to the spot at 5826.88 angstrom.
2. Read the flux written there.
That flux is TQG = 7.341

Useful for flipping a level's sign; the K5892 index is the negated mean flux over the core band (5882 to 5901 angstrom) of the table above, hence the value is -5.6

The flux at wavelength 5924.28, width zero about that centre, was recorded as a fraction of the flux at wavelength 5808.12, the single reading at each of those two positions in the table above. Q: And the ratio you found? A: 1.35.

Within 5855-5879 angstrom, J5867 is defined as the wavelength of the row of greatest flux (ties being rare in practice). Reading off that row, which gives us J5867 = 5875.38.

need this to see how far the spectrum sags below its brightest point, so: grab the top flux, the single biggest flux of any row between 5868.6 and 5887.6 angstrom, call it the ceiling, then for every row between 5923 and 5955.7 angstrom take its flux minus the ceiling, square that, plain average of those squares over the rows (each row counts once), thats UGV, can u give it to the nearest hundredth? 0.54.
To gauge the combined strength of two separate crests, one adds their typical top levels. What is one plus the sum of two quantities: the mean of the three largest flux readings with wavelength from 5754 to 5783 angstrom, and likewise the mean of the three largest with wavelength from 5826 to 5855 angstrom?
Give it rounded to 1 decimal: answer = 16.2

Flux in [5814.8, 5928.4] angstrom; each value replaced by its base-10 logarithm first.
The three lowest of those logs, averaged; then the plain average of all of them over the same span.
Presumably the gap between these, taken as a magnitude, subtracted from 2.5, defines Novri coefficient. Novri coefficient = 2.37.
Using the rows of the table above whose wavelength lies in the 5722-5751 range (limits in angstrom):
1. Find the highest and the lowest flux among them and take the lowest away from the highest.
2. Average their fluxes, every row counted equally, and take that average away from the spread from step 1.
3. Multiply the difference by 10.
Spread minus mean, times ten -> -60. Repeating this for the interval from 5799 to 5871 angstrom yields -33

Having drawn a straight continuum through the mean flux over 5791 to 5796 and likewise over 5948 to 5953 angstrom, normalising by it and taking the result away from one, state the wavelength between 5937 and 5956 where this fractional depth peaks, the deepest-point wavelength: 5954.37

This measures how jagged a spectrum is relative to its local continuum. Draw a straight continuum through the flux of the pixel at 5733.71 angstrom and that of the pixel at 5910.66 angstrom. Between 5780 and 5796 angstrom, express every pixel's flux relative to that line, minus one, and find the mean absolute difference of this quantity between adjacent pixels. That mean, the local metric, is 0.10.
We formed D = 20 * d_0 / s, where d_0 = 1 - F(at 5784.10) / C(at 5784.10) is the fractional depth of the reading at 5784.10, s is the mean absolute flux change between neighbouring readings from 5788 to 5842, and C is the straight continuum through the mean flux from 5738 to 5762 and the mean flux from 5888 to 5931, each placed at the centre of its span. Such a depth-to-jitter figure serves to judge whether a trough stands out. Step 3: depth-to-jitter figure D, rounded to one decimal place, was 2.4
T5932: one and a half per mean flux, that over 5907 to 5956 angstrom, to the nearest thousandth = 0.216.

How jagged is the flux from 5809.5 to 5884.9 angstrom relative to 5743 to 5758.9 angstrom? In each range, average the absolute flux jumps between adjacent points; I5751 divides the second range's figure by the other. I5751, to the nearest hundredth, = 1.08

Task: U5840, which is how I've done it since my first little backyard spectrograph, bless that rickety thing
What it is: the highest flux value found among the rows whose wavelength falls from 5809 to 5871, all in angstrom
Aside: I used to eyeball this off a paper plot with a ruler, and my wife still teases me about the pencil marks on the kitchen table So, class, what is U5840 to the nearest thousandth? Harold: 7.936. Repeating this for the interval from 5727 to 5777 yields 7.596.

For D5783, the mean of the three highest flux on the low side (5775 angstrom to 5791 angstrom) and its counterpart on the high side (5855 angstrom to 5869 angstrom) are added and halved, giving 7.10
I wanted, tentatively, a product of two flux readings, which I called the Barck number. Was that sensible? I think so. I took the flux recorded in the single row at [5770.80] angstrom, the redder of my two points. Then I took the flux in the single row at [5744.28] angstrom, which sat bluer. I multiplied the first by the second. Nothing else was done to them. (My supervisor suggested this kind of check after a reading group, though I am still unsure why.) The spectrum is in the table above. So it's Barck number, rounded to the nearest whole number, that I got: 39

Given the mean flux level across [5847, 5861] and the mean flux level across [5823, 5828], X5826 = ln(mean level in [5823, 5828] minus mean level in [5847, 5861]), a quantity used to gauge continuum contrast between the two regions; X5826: -1.3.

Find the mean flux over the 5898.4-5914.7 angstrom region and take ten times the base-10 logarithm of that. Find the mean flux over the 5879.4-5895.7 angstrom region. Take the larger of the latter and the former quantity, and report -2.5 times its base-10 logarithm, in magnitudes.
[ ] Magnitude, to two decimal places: -2.27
